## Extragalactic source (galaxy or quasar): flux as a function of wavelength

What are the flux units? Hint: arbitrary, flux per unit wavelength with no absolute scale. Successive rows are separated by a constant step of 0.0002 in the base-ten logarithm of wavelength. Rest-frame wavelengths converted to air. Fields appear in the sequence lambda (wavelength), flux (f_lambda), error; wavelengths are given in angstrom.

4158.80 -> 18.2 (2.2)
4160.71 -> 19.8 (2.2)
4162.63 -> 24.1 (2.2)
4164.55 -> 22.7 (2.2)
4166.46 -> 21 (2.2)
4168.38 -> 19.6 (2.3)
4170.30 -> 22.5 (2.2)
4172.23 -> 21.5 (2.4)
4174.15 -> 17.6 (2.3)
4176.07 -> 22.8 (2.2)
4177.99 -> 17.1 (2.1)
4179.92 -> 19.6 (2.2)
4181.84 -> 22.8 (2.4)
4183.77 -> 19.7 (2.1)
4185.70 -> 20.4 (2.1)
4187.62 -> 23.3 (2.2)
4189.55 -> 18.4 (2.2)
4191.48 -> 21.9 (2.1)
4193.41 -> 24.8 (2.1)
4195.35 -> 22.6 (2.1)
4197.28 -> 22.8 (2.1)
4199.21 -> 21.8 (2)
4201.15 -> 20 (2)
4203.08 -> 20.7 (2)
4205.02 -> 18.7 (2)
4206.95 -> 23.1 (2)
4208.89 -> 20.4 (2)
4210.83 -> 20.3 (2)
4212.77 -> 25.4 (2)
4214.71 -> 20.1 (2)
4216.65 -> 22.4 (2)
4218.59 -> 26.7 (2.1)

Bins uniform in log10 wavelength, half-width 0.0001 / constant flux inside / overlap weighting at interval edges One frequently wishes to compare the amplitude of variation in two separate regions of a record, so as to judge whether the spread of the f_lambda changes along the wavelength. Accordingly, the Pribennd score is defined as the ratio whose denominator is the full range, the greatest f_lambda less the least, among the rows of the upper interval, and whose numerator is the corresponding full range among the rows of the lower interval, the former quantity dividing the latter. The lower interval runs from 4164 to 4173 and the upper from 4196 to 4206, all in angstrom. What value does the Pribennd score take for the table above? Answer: 0.76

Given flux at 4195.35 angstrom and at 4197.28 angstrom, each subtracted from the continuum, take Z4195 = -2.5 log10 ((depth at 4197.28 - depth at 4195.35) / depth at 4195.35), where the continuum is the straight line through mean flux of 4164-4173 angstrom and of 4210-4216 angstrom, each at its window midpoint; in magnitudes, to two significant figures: 1.7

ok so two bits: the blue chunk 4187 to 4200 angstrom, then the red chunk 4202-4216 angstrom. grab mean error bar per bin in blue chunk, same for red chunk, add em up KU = 4.11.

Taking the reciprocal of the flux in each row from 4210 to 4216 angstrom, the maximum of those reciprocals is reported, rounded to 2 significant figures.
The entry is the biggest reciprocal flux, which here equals 0.050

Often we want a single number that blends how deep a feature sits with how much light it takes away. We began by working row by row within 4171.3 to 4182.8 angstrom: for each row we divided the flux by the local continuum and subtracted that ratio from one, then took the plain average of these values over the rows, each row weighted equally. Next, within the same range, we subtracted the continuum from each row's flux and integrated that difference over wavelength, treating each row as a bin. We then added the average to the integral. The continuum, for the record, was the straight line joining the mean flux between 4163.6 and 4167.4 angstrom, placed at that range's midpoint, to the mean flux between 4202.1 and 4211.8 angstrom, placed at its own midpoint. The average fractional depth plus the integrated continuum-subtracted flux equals -15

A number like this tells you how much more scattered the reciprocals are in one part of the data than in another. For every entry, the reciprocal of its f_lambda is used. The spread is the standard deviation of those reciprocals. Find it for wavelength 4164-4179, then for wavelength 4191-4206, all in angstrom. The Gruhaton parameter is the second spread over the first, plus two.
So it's 2.70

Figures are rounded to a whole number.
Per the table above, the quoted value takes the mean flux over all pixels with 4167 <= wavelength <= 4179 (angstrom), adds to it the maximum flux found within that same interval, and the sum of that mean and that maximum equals 43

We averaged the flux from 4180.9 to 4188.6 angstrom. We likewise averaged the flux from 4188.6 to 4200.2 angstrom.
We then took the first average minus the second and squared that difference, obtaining 0.25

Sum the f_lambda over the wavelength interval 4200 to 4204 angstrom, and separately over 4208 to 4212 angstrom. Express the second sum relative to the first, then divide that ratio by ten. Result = 0.100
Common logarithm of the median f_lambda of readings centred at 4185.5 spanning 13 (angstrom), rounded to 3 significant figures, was 1.31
